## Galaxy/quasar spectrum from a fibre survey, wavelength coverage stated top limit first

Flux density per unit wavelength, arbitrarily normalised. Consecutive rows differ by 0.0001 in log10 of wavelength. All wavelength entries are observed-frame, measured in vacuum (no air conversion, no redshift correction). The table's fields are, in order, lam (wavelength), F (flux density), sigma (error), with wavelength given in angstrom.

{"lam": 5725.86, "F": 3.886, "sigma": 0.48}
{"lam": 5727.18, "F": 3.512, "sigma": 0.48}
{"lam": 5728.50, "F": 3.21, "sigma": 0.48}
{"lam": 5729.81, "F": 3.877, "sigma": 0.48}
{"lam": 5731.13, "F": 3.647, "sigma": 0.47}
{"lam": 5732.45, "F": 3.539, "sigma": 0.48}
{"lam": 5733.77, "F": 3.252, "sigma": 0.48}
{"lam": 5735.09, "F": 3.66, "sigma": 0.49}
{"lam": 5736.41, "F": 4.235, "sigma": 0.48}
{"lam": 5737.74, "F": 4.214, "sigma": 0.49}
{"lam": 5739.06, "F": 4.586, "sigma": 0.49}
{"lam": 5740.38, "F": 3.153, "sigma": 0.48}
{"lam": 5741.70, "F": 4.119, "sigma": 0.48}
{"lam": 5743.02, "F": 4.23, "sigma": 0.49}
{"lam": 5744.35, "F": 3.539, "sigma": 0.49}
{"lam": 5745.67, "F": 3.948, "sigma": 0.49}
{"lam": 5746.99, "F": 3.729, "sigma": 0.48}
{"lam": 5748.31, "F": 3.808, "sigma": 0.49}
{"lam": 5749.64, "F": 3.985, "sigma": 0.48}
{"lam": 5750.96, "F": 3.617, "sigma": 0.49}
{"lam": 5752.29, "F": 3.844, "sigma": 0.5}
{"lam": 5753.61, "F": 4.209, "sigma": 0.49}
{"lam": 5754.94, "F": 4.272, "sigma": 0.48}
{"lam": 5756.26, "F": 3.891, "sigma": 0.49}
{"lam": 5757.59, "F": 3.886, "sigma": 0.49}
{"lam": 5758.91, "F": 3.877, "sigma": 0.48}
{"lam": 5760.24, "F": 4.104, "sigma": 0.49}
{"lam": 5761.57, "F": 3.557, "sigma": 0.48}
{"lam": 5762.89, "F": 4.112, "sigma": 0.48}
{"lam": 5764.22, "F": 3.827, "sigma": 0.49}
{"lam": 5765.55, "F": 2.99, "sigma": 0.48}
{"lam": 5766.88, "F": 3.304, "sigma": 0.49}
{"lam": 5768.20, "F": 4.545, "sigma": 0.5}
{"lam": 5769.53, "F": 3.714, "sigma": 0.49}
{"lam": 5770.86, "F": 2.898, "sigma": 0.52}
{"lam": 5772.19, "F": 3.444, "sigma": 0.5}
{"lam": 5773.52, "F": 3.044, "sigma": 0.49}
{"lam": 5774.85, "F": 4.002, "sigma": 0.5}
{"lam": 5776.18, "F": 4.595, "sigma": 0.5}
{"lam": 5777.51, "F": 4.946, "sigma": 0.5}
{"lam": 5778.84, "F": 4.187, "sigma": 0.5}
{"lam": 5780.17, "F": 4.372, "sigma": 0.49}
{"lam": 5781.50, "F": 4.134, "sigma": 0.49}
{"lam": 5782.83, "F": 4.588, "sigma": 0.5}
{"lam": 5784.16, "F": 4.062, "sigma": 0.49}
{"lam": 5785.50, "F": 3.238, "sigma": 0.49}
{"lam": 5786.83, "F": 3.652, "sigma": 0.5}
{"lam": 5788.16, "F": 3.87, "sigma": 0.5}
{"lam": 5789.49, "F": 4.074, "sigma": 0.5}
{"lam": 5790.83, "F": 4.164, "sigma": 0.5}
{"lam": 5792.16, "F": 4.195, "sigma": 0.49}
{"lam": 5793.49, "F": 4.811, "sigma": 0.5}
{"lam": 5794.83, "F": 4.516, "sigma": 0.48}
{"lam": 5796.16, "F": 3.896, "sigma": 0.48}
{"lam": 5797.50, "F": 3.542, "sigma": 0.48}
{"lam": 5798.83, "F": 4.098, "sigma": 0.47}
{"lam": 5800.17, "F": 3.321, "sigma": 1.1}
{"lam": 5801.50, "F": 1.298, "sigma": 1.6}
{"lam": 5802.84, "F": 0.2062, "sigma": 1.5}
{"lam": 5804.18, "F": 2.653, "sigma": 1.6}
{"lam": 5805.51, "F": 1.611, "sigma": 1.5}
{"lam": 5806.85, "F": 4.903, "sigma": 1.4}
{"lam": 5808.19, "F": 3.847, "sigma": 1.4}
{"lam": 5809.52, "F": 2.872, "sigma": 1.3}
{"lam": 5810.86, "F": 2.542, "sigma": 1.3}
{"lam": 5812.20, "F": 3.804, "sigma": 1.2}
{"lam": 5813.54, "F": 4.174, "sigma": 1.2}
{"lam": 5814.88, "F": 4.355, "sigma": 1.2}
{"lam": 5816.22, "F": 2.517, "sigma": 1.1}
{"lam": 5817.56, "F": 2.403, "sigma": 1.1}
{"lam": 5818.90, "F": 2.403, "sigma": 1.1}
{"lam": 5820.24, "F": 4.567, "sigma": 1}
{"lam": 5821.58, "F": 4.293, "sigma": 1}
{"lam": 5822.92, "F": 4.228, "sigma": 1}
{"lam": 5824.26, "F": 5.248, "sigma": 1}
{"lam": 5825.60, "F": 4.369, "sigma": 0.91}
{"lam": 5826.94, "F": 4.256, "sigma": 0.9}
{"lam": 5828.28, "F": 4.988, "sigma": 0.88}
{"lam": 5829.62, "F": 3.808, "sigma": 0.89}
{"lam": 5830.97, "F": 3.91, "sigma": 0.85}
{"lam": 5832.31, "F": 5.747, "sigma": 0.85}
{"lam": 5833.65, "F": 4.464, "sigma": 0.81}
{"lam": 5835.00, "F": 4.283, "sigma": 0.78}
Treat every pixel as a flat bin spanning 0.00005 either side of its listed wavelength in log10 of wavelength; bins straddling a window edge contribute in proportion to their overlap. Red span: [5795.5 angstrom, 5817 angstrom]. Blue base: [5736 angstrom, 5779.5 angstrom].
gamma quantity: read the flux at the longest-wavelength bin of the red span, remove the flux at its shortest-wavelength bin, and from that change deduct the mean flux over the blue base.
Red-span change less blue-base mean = -5.27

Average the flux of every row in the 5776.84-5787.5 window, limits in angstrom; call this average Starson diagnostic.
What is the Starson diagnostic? 4.1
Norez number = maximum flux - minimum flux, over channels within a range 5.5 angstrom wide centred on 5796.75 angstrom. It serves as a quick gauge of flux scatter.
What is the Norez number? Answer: 1.0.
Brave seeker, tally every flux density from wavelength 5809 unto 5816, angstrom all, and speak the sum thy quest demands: 17.7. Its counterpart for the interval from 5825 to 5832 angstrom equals 21.3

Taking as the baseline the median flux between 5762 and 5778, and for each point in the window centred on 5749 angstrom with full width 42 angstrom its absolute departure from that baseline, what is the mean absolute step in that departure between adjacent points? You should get 0.23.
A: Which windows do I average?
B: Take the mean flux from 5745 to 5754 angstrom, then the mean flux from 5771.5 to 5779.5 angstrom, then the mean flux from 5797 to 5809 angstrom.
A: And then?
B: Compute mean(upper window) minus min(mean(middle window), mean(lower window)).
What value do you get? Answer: -1.0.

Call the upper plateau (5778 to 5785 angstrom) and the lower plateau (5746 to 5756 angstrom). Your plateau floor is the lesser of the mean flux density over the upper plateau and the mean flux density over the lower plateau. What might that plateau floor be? 3.92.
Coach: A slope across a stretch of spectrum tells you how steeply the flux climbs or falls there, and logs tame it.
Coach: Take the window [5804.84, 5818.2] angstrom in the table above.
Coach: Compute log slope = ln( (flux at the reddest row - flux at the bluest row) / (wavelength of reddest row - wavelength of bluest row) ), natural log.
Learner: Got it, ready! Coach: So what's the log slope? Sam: -2.72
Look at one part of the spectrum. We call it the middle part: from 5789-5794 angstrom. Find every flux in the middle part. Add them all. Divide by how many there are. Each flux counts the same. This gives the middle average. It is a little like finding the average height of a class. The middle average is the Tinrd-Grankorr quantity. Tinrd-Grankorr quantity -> 4.3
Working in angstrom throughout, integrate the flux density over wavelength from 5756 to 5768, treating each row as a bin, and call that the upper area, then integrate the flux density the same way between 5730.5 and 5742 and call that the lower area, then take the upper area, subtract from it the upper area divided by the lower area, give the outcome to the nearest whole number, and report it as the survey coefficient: 44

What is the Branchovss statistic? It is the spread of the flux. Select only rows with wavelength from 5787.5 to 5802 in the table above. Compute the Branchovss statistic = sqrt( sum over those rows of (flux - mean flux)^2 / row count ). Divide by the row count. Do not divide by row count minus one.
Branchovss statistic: 0.88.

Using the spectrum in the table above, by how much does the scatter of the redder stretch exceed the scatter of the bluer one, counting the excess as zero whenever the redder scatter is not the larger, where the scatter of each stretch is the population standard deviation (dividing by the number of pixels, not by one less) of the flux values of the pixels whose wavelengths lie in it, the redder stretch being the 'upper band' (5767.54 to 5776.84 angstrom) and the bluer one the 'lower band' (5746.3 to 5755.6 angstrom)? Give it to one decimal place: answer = 0.4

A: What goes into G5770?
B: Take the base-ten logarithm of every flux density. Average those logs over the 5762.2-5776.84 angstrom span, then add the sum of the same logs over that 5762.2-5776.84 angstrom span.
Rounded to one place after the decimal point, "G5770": 6.7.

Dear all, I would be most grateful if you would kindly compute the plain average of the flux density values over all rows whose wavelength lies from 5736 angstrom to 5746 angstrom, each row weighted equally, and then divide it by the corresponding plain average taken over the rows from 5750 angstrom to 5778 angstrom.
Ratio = 1.04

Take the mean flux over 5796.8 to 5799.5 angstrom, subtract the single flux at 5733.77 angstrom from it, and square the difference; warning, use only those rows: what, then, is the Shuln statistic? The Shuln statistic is 0.32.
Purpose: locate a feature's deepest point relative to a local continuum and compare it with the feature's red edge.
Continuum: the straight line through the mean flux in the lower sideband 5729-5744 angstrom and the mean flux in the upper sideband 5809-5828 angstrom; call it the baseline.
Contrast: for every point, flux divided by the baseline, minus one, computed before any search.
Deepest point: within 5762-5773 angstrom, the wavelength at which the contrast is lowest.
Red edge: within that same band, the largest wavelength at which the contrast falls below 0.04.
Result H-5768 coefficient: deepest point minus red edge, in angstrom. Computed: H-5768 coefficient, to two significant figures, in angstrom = -1.3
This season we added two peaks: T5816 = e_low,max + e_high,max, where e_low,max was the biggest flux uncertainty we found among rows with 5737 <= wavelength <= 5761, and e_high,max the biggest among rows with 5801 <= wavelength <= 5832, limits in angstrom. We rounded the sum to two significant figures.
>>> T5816 2.1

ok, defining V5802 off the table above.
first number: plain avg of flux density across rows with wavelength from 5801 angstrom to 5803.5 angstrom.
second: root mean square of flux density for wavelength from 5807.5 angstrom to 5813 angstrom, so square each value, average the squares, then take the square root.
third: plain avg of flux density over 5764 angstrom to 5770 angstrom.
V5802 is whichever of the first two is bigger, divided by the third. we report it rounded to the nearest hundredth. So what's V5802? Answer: 0.90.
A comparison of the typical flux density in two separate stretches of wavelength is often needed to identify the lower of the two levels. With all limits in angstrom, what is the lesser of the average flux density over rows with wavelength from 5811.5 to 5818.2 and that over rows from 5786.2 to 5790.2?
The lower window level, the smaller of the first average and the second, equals 3.45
